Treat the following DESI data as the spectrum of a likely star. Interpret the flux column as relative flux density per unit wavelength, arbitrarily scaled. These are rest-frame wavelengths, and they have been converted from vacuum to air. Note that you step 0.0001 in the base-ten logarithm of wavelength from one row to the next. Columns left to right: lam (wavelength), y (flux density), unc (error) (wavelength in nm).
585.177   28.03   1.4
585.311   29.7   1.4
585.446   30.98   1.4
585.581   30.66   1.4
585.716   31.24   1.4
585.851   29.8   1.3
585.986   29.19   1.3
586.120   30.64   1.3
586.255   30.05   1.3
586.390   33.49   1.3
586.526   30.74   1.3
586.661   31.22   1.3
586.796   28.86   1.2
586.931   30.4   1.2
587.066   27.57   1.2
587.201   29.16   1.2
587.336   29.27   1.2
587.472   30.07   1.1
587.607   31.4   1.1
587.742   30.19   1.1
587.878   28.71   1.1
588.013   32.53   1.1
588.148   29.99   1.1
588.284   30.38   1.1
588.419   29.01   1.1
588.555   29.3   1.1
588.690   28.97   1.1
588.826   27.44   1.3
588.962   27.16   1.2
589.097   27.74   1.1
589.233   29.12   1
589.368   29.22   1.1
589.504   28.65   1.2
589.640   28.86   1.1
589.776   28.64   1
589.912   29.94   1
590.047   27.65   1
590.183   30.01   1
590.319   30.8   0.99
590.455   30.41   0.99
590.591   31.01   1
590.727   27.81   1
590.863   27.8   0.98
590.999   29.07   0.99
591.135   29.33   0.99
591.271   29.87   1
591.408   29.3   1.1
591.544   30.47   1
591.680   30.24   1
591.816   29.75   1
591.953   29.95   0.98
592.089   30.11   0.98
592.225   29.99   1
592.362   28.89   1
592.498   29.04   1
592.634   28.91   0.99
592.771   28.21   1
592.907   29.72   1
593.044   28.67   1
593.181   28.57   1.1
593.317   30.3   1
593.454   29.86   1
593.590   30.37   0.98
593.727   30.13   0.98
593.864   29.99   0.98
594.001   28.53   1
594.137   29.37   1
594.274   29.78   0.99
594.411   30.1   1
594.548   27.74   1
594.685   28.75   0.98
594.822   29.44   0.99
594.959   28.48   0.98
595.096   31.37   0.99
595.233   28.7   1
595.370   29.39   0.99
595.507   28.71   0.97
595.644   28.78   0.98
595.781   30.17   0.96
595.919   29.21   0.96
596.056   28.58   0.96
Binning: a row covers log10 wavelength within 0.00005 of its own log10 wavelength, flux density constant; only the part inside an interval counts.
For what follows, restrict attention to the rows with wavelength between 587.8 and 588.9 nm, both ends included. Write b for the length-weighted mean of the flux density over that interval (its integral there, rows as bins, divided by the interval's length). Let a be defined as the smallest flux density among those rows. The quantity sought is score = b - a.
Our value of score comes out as 2.1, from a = 27.44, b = 29.5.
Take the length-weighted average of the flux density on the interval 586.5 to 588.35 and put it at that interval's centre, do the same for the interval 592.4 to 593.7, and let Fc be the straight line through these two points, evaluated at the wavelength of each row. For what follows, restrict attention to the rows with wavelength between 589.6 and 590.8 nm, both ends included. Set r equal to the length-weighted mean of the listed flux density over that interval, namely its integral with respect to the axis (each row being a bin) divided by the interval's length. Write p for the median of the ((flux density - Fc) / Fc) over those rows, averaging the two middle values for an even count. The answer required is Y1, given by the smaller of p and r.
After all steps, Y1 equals 0.008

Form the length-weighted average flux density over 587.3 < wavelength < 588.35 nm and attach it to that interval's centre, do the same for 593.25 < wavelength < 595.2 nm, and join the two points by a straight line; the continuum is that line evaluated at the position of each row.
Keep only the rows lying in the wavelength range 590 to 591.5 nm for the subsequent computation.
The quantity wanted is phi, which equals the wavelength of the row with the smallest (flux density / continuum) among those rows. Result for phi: 590.047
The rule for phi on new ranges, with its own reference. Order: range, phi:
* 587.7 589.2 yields 588.962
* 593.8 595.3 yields 594.548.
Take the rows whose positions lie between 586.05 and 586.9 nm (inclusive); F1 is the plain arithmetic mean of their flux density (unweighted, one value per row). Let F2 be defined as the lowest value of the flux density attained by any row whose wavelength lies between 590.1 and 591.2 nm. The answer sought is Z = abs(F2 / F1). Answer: 0.902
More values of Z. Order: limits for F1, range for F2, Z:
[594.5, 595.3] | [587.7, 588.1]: 0.987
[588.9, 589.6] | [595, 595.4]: 1.011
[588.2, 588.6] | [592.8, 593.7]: 0.966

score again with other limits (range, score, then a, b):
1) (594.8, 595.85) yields 0.9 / 28.48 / 29.4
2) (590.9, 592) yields 0.6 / 29.07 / 29.7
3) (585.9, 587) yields 1.7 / 28.86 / 30.6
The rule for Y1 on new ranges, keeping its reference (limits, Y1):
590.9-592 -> 0.010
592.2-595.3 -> 0.006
